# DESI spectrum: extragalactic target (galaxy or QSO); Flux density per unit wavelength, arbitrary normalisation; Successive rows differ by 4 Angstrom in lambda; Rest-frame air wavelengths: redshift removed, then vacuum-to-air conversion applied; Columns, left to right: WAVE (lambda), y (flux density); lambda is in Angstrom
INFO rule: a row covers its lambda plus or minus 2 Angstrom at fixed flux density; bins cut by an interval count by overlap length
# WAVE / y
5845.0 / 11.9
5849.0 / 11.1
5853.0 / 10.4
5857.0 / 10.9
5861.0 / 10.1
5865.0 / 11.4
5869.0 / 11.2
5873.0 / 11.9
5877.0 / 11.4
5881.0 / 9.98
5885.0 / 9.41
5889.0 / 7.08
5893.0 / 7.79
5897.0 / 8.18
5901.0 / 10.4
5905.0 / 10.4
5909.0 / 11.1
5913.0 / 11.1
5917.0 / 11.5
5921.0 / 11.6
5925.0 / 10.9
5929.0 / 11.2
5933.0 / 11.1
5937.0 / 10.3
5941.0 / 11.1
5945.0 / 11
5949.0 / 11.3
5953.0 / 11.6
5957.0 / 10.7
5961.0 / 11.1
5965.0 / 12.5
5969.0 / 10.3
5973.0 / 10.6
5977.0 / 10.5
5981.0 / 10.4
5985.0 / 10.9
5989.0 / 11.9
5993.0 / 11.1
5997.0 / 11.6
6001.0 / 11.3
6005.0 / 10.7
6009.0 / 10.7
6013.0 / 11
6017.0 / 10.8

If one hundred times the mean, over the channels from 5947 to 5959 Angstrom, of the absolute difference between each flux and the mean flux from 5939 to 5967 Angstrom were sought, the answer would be 31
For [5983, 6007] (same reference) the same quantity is 36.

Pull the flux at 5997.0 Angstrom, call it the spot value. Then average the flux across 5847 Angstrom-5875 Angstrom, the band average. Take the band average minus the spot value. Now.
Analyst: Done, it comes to -0.60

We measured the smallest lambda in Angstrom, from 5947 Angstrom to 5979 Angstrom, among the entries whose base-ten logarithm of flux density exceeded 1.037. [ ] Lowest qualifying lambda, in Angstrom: 5949.0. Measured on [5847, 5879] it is 5849.0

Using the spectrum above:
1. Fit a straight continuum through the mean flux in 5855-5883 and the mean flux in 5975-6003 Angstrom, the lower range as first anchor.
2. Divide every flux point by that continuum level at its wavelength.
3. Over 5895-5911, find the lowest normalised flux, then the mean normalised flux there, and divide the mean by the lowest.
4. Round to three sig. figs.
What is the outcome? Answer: 1.22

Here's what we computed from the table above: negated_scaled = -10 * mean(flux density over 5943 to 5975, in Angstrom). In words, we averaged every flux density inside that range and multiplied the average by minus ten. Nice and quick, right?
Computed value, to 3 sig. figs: -111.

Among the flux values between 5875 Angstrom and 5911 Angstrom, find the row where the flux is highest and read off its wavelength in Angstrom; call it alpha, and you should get 5877.0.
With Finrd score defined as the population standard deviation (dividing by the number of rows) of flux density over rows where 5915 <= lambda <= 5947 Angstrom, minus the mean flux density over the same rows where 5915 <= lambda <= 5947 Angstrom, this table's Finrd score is -10.7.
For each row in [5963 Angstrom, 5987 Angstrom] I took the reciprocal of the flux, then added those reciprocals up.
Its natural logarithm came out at -0.590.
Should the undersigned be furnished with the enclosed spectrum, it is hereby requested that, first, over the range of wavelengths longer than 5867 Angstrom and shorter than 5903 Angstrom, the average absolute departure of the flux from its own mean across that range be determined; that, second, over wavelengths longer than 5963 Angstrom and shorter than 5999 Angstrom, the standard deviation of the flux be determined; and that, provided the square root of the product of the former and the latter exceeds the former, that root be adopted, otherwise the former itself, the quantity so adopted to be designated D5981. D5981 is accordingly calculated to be 1.4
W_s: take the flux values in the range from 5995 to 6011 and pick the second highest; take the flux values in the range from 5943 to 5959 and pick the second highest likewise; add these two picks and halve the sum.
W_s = 11.3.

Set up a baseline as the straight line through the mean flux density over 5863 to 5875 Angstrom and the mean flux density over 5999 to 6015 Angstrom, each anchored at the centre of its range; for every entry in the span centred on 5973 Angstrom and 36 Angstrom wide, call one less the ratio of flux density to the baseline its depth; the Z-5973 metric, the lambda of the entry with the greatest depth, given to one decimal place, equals 5969.0 Angstrom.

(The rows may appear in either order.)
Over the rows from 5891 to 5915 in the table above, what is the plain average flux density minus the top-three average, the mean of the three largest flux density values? -1.0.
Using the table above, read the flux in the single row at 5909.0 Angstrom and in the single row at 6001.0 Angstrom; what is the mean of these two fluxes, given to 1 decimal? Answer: 11.2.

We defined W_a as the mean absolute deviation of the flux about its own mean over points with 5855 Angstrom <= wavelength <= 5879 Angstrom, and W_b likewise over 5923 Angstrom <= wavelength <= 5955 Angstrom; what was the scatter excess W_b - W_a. -0.19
